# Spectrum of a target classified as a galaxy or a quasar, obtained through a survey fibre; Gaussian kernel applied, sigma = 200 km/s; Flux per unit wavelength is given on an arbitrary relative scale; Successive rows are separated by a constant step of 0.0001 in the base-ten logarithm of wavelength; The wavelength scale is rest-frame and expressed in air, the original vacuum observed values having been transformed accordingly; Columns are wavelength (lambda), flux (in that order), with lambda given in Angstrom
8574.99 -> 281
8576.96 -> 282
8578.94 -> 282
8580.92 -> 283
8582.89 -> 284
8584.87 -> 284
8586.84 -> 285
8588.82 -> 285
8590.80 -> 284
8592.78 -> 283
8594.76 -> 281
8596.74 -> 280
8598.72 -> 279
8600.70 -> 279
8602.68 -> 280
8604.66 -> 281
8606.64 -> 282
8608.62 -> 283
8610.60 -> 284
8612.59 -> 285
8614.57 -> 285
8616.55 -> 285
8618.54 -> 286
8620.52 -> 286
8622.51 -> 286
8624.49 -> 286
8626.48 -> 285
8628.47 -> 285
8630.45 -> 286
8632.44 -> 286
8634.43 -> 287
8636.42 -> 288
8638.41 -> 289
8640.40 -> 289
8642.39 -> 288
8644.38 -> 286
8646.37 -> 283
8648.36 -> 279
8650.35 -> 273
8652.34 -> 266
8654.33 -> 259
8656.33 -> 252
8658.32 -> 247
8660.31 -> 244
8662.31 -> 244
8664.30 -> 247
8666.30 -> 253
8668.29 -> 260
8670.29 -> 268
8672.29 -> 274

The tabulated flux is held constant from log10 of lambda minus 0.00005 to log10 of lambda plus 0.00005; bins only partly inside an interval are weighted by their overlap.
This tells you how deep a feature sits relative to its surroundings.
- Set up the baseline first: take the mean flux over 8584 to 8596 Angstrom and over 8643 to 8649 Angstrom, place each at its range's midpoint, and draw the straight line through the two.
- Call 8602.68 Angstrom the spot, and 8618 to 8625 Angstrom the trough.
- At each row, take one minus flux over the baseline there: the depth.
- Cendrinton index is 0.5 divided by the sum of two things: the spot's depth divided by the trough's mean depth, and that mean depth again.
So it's -0.4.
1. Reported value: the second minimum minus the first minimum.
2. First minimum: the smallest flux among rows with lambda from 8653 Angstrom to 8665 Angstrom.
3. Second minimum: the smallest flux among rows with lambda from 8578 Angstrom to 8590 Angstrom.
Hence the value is 38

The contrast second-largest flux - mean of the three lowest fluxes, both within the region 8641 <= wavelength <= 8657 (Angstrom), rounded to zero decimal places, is 27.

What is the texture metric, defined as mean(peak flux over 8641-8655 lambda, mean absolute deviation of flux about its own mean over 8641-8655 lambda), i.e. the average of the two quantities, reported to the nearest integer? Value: 148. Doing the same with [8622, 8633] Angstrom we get 143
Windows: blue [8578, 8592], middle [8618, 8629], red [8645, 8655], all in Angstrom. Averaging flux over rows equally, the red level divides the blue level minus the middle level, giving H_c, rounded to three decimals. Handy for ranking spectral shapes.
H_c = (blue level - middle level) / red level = -0.007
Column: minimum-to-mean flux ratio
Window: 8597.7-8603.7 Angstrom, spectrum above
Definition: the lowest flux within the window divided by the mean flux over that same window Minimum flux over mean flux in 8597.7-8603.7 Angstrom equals 0.999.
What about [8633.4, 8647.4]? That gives 0.986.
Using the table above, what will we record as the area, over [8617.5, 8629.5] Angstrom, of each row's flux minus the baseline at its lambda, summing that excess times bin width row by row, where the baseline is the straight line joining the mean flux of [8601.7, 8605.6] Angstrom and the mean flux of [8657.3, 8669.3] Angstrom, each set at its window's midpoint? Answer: 186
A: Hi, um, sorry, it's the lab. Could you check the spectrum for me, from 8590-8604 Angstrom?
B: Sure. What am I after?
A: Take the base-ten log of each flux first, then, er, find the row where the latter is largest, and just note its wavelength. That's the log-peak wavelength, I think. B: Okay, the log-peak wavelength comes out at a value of 8590.80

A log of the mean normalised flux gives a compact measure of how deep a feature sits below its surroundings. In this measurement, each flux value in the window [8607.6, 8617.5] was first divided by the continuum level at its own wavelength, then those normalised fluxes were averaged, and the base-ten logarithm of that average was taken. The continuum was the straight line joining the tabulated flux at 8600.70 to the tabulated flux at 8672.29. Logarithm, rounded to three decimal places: 0.010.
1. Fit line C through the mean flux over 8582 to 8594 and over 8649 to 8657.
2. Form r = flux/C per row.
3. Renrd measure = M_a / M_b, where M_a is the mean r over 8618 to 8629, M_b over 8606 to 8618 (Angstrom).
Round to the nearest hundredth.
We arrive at 1.02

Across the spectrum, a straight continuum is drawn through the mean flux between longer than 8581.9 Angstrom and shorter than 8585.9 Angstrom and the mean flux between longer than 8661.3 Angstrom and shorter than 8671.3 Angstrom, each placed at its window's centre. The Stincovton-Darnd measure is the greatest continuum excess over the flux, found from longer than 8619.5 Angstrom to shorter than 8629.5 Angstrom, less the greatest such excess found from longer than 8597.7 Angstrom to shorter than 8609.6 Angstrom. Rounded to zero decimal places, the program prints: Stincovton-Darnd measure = -15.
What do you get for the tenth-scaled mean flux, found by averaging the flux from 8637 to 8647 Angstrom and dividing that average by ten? 28.7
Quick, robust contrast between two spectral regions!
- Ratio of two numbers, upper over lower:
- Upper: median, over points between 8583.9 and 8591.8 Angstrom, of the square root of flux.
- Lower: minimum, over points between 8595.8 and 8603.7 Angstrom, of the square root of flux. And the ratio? 1.01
